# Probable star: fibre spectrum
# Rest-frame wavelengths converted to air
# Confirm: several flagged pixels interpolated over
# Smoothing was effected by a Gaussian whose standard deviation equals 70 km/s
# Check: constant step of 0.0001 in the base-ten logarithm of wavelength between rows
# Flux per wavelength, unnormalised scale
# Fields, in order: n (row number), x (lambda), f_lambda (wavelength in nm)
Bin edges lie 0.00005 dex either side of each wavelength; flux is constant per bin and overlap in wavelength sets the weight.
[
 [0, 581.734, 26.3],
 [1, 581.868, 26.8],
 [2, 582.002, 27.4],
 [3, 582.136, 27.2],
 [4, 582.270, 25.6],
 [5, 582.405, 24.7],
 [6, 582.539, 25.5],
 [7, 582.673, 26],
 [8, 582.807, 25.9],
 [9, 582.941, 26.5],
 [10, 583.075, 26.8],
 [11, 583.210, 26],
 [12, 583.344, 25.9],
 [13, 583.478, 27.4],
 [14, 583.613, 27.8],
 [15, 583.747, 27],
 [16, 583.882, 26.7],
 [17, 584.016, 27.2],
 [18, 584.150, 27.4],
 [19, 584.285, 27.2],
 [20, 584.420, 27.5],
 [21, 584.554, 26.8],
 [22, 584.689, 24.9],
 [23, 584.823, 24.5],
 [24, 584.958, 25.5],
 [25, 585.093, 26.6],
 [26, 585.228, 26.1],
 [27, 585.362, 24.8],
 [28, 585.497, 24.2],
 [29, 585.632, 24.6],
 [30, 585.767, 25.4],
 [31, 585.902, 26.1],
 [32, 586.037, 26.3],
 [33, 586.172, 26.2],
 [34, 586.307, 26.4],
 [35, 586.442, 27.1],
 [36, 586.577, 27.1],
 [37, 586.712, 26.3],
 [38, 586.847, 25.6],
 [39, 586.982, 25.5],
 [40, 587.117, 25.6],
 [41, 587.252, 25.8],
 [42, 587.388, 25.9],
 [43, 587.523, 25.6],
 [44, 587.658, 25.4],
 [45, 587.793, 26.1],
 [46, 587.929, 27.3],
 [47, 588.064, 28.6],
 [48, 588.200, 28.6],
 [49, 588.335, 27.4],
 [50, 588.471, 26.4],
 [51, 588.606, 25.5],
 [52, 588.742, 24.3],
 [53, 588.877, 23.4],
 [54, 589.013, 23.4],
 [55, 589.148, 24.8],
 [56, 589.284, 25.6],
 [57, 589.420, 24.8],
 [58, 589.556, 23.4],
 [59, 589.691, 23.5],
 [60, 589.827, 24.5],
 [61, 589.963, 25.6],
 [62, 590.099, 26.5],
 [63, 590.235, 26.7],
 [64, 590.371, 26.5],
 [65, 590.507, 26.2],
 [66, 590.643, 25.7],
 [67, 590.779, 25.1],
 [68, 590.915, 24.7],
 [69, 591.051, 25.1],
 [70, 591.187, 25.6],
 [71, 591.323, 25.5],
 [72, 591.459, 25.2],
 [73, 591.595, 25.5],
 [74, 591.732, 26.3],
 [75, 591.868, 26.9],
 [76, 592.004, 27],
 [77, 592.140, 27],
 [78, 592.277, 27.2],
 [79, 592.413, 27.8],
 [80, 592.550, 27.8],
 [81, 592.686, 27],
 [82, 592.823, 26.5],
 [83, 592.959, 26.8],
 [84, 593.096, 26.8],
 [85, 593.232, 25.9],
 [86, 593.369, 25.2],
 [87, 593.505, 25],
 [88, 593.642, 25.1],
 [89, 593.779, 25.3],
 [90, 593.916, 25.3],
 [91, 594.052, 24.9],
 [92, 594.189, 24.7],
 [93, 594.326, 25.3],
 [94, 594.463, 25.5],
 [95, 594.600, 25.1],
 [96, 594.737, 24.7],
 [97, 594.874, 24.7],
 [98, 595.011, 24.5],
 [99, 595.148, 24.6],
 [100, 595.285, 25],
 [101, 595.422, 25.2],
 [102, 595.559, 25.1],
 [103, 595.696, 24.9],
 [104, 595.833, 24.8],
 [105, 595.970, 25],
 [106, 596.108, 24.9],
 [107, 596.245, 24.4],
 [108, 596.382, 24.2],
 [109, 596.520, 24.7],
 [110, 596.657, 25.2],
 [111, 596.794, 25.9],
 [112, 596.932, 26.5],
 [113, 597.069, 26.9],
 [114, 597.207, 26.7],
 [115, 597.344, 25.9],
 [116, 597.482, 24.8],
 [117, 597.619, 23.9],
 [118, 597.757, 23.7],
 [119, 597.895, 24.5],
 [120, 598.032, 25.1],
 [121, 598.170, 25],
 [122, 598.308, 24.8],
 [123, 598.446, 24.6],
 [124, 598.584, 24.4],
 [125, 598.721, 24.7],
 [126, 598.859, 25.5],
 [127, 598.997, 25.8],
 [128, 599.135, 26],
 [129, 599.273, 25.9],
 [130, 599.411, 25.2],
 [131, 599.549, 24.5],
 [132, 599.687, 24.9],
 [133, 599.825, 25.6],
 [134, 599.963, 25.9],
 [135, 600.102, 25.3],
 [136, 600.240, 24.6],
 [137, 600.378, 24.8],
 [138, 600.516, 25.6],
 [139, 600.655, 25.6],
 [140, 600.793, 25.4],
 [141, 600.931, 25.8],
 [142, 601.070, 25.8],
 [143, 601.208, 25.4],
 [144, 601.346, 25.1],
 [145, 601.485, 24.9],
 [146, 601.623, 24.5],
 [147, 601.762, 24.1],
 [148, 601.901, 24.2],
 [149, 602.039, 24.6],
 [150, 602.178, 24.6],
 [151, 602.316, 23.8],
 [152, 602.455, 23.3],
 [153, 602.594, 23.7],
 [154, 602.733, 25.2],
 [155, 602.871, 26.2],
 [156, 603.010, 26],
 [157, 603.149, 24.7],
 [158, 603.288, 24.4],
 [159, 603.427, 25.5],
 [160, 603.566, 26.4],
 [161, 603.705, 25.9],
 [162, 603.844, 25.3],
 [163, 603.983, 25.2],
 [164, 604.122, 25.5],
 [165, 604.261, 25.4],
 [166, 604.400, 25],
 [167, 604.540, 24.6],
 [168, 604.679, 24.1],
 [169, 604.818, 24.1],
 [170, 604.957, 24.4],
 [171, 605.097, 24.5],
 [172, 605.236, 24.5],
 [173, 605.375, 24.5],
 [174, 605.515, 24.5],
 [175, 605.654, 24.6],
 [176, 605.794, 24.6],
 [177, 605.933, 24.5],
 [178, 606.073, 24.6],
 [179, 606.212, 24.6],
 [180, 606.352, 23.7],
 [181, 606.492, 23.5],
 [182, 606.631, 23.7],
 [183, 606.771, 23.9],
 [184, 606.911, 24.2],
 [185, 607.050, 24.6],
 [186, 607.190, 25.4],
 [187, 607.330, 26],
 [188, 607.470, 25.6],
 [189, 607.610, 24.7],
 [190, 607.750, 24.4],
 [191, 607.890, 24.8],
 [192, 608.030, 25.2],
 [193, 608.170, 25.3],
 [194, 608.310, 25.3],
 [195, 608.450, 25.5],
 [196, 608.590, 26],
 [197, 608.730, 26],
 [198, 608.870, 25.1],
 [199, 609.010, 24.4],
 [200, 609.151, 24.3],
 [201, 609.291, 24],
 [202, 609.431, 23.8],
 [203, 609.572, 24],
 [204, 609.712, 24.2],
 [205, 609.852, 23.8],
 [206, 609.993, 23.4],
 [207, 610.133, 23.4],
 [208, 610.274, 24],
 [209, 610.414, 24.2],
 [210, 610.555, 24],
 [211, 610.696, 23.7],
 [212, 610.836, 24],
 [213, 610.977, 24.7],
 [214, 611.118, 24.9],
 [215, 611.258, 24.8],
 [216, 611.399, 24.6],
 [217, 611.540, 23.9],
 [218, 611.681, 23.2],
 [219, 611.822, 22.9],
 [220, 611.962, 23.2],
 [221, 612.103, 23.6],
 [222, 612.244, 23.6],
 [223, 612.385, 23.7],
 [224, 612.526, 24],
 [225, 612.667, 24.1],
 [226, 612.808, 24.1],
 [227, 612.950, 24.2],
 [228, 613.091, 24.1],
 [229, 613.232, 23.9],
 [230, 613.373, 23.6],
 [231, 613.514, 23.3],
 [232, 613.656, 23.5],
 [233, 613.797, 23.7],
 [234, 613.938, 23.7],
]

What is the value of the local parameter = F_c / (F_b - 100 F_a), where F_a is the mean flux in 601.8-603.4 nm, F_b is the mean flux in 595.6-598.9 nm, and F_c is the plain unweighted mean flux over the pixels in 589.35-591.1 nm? -0.0104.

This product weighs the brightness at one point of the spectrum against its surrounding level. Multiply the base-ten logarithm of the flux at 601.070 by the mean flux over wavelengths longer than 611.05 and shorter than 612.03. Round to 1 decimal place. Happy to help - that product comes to 33.8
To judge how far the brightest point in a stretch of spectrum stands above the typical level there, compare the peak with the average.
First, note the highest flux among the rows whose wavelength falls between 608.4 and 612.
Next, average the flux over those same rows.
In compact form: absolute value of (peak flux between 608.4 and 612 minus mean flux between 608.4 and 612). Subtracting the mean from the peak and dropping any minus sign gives 1.8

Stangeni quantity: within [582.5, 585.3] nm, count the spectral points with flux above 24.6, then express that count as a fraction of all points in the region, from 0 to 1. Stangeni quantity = 0.95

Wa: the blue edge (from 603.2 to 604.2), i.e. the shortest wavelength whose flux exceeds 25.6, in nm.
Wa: 603.566 nm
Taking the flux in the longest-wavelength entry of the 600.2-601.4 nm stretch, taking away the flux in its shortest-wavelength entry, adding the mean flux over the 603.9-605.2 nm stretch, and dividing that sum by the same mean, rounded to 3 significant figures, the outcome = 1.02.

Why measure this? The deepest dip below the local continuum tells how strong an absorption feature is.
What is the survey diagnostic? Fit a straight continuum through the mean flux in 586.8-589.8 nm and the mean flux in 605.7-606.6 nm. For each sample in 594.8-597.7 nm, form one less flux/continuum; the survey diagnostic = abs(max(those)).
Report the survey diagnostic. 0.039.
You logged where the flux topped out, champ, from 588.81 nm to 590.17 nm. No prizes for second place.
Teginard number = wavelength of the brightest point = 590.099 nm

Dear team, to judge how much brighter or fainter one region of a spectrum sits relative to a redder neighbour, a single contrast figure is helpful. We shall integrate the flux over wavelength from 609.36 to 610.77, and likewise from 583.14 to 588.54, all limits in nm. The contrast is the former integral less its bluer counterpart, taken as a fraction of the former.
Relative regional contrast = -3.2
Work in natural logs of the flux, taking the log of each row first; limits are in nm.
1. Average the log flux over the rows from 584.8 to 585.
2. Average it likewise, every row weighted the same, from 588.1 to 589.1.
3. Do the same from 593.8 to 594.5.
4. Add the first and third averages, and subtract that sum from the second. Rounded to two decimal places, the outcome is -3.20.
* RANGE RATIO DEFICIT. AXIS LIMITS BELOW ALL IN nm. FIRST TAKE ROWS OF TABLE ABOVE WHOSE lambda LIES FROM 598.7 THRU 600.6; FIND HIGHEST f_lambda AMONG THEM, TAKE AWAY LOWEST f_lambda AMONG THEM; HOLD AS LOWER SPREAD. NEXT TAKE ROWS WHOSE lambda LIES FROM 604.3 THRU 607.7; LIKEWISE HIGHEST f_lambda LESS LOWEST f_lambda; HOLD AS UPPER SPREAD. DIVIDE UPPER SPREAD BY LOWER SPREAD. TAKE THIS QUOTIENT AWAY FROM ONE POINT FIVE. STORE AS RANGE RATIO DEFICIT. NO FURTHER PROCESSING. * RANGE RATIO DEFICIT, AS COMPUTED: -0.2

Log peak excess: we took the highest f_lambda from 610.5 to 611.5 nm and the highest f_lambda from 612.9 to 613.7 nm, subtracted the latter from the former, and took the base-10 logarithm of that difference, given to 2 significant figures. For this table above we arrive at -0.15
